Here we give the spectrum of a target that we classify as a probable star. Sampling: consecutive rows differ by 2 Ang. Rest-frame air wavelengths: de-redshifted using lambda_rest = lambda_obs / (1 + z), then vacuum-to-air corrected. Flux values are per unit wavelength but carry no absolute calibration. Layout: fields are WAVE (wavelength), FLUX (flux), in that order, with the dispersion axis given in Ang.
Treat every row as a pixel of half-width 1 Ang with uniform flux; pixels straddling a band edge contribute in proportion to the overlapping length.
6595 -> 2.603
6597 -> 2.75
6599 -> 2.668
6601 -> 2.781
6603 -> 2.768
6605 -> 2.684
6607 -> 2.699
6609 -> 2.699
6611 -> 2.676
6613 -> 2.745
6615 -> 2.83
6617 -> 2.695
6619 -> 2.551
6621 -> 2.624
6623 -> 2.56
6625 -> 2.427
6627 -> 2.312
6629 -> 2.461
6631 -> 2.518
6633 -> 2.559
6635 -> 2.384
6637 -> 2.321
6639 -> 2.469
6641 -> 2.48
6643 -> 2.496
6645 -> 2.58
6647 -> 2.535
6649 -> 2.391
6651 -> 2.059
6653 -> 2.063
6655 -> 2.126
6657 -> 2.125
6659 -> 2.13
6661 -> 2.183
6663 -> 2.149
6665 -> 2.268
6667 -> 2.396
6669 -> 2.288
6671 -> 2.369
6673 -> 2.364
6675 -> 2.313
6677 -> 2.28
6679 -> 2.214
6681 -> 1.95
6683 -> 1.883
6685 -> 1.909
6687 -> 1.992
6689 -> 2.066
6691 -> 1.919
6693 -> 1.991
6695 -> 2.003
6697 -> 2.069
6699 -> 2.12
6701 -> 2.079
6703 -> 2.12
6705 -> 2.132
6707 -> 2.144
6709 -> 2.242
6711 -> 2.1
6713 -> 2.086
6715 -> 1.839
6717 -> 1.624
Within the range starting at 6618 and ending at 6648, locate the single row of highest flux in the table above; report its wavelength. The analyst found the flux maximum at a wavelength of 6621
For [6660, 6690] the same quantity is 6667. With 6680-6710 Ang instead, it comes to 6709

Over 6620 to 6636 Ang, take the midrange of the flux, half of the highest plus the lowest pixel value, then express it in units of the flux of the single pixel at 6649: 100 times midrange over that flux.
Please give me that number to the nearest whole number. 103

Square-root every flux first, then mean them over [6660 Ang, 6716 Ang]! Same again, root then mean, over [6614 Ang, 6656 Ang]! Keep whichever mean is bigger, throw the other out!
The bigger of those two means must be 1.56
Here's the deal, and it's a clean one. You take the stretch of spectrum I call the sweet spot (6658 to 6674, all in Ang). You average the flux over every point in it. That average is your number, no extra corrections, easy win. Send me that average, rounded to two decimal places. 2.27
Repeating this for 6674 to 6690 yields 2.08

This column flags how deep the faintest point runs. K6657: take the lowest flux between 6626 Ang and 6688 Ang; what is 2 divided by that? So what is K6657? 1.06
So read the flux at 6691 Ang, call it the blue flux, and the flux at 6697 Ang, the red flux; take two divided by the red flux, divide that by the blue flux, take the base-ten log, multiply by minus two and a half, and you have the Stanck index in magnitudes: 0.7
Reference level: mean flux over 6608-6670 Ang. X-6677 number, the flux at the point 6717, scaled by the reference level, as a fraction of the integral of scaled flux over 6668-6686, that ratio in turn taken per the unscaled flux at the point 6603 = 0.015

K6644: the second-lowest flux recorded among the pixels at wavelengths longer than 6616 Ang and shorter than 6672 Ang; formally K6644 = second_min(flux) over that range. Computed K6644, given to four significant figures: 2.063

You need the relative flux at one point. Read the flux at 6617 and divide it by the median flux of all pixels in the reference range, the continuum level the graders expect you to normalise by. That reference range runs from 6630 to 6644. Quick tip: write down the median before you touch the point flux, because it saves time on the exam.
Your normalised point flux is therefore 1.09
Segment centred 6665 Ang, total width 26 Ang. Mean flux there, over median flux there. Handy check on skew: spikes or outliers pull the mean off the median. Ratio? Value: 0.99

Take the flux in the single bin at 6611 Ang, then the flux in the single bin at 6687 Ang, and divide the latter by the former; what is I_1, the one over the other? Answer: 0.744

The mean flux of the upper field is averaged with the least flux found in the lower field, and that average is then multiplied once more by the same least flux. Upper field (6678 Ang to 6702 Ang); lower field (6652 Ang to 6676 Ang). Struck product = 4.2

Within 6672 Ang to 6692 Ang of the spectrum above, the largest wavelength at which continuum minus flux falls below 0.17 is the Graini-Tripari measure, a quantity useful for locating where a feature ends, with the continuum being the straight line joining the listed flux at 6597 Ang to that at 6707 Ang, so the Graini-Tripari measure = 6679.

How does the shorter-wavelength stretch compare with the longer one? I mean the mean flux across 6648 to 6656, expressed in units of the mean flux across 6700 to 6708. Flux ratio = 1.02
